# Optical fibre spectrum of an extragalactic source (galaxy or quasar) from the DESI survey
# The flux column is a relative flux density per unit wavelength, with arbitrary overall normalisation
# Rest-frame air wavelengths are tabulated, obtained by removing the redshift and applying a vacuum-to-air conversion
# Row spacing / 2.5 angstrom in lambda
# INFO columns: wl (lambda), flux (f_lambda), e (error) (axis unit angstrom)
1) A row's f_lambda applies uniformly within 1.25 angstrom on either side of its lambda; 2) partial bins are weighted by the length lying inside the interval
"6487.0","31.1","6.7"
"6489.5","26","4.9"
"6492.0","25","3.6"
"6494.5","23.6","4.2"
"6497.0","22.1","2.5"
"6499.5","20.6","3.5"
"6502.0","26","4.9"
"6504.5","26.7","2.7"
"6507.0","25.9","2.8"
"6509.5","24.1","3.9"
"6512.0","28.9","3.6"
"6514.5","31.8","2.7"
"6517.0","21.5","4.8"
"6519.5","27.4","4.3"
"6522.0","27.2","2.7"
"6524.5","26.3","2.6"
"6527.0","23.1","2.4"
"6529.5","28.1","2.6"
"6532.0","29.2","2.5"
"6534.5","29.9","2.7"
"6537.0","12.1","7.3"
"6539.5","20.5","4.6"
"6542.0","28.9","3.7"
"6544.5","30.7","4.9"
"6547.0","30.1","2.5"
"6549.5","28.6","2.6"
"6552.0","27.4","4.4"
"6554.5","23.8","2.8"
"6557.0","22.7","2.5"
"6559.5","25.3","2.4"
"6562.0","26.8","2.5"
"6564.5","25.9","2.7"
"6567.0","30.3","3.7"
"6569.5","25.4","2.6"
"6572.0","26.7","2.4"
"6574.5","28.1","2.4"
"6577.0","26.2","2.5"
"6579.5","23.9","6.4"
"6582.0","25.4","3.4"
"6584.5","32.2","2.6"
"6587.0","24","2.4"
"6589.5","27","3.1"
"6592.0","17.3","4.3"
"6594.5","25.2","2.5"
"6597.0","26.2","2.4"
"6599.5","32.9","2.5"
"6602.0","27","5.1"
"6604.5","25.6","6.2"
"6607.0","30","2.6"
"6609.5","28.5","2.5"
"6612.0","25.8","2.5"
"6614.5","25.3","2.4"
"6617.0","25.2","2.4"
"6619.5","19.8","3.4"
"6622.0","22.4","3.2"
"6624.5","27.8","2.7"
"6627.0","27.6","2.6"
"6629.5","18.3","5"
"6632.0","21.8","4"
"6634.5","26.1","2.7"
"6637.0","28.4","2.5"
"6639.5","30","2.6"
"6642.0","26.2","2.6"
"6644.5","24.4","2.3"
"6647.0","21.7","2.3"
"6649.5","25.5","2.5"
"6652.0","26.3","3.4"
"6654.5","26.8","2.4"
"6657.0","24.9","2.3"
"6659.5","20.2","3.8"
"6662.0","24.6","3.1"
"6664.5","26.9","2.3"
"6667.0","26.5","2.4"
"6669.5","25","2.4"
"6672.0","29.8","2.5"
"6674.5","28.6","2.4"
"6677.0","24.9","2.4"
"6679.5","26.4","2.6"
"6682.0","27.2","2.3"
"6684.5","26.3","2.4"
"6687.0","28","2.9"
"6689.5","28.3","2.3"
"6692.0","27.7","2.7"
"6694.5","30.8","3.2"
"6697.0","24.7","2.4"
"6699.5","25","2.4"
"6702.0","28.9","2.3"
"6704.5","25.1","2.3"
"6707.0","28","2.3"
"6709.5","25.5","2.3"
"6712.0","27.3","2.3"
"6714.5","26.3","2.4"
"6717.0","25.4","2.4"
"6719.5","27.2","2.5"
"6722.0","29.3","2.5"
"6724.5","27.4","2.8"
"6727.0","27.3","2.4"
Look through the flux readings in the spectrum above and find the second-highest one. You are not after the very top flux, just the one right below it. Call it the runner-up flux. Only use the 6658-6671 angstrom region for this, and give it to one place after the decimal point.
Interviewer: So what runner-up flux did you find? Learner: 26.5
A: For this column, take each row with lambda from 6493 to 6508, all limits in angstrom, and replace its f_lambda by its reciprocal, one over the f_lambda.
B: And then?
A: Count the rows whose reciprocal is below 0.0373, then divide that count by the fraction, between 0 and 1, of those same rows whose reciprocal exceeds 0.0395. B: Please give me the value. 0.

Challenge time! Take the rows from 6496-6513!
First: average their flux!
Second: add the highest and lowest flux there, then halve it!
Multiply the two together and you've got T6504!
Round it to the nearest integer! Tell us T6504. 616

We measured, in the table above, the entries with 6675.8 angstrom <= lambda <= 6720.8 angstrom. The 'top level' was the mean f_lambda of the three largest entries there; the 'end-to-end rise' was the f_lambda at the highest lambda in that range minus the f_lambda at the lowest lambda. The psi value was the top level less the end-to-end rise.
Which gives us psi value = 27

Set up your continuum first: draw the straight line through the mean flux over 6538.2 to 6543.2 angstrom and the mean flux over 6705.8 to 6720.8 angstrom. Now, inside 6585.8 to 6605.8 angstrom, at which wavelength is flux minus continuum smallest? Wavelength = 6592.0 angstrom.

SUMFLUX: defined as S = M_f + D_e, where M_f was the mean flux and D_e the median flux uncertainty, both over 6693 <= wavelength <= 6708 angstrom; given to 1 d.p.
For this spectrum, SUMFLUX 29.4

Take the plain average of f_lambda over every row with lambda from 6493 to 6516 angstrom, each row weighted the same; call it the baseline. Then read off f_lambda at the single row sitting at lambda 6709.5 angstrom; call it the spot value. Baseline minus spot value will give 0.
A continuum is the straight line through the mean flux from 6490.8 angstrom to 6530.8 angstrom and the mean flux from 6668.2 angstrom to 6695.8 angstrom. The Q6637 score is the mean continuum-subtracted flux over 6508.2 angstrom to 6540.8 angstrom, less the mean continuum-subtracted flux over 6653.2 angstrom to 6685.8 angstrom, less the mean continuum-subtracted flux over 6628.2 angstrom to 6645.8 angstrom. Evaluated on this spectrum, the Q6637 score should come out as 3.1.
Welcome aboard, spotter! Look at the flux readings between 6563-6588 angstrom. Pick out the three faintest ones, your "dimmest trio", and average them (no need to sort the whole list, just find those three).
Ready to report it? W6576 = 24.4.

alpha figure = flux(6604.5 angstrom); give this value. 25.6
